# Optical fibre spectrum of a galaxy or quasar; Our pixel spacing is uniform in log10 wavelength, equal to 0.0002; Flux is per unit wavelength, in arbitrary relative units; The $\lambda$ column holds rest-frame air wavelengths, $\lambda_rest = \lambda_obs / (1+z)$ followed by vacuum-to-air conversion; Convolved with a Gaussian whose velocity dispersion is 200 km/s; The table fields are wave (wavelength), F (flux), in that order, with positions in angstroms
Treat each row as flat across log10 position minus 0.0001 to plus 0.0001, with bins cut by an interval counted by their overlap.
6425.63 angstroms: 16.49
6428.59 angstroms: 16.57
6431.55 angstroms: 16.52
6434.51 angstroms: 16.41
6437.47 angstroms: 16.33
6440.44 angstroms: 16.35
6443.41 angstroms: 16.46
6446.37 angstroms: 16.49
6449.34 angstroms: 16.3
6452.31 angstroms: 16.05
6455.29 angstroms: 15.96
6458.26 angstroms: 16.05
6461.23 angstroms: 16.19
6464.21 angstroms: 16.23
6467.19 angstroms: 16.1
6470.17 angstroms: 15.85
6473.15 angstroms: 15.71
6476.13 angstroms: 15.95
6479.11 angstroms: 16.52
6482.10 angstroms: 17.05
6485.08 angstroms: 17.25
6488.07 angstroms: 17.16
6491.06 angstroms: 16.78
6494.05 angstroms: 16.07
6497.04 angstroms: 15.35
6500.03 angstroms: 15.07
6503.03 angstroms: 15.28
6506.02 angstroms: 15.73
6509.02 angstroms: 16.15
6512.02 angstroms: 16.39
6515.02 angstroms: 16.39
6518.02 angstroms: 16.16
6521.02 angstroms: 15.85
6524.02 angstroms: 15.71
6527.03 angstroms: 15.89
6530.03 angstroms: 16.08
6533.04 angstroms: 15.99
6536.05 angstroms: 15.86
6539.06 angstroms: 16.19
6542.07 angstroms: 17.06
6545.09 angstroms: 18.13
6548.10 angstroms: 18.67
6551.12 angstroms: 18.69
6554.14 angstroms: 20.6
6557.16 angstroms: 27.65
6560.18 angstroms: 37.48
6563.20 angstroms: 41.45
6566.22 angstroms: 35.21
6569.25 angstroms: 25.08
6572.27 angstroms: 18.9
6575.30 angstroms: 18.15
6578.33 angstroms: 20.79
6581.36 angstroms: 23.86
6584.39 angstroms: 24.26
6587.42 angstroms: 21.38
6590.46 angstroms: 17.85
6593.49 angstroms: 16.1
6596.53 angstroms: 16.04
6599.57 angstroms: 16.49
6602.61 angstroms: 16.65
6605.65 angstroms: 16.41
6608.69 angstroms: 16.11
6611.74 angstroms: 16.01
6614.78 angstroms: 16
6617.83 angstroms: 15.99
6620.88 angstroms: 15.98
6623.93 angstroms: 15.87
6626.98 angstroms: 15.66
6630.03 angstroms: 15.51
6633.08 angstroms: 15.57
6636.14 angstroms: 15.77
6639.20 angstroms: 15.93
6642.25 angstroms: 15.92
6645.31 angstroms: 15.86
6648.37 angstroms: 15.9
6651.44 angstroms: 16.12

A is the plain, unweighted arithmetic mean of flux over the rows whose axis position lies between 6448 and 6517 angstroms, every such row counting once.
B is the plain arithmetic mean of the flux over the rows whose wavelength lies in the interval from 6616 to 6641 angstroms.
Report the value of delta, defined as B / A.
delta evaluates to 0.98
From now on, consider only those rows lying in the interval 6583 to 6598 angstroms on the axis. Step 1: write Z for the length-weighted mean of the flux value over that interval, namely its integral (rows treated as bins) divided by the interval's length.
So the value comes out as 19.1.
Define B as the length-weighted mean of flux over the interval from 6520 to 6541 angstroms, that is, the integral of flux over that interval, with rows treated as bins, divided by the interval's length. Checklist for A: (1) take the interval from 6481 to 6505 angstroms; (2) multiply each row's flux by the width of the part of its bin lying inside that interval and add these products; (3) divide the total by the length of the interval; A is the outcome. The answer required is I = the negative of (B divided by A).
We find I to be -0.98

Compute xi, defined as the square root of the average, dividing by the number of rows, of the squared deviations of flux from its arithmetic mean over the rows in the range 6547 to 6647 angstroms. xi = 6.6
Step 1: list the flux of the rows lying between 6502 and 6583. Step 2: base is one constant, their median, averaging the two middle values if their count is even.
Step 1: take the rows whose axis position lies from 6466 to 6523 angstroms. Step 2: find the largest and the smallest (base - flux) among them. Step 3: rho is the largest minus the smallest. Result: 2.2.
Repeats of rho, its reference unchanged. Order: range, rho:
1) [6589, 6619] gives 1.9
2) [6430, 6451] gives 0.2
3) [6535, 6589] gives 25.6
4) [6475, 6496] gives 1.3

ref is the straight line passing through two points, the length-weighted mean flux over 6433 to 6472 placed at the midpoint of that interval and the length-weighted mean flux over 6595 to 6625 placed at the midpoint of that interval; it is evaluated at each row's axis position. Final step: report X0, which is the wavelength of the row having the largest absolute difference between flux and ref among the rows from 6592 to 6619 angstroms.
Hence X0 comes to 6602.61 angstroms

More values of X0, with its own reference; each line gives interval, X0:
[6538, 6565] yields 6563.20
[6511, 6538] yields 6524.02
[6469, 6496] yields 6485.08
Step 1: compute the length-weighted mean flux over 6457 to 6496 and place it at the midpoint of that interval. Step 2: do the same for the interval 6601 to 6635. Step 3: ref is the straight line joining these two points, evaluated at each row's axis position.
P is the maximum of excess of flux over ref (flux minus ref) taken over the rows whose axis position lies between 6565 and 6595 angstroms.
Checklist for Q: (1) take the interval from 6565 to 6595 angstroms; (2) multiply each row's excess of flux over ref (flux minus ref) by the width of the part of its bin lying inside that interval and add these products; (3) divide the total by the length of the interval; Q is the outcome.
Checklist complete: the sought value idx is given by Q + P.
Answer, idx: 25.0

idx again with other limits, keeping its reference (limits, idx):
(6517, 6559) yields 13.2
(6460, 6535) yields 0.7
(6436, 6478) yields -0.2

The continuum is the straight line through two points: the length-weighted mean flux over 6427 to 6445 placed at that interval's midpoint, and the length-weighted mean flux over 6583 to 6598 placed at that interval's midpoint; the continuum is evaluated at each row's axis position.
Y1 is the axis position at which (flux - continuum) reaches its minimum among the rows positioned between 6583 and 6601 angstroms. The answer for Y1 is 6596.53 angstroms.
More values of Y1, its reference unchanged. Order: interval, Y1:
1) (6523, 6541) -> 6536.05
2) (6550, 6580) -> 6575.30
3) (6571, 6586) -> 6575.30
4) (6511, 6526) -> 6524.02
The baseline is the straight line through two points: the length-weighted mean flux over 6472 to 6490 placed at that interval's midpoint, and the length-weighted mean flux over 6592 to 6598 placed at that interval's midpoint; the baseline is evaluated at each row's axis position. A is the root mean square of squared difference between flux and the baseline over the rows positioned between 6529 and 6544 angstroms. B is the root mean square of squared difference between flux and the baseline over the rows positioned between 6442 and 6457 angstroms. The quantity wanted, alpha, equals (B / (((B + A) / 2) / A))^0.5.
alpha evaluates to 0.57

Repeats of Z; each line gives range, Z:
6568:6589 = 21.7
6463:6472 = 16.0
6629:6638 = 15.6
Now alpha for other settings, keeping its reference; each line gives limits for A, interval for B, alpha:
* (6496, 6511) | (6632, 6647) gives 0.28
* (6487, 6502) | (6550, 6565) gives 1.53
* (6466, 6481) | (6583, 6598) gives 1.07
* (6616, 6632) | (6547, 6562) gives 0.37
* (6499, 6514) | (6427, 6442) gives 0.58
